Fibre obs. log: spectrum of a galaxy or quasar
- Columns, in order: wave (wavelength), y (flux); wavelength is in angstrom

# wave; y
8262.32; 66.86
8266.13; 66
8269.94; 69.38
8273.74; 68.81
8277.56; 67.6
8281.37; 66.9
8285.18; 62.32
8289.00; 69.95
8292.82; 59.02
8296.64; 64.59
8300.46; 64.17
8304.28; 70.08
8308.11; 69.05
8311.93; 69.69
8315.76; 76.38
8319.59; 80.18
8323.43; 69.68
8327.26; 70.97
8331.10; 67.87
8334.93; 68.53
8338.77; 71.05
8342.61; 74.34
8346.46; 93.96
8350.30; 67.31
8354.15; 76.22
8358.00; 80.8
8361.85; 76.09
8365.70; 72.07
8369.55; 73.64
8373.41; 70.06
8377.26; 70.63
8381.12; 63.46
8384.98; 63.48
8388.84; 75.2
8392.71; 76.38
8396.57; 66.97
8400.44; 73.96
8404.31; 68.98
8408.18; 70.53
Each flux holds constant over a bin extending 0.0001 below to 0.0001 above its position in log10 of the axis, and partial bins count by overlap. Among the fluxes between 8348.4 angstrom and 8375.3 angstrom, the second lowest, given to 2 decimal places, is 70.06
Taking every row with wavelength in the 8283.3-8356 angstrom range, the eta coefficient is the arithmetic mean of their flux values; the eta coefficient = 70.8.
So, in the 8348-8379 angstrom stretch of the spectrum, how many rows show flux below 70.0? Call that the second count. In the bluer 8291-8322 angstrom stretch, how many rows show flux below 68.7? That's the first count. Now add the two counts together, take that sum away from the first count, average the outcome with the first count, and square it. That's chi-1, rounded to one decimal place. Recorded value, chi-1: 1.0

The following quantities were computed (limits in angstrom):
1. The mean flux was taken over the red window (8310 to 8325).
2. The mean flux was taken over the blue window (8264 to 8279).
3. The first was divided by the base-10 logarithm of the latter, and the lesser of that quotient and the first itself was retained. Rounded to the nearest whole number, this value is 40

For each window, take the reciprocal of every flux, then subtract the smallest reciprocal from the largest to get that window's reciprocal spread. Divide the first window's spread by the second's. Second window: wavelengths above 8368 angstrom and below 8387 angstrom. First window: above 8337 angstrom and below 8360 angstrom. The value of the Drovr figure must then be 1.93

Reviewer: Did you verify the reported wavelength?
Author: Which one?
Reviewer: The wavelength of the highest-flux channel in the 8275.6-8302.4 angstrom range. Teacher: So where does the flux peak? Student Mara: 8289.00 angstrom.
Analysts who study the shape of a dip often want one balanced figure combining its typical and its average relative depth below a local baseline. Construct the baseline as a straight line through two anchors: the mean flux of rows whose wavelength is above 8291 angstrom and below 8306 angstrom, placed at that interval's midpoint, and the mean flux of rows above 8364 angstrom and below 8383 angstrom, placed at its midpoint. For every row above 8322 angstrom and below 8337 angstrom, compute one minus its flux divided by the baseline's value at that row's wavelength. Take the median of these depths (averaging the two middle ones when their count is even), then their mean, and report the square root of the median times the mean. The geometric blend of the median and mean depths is 0.037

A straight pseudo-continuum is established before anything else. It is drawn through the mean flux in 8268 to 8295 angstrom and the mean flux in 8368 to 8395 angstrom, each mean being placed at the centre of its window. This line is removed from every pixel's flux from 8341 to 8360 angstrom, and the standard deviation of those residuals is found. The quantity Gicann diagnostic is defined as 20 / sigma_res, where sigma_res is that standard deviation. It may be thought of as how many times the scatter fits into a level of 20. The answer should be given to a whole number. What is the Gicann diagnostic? 2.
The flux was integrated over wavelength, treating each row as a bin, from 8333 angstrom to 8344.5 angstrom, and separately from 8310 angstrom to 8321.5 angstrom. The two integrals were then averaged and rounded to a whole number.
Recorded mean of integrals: 844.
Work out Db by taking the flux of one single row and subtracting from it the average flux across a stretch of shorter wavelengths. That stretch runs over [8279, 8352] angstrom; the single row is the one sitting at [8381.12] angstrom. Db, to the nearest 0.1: -6.9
